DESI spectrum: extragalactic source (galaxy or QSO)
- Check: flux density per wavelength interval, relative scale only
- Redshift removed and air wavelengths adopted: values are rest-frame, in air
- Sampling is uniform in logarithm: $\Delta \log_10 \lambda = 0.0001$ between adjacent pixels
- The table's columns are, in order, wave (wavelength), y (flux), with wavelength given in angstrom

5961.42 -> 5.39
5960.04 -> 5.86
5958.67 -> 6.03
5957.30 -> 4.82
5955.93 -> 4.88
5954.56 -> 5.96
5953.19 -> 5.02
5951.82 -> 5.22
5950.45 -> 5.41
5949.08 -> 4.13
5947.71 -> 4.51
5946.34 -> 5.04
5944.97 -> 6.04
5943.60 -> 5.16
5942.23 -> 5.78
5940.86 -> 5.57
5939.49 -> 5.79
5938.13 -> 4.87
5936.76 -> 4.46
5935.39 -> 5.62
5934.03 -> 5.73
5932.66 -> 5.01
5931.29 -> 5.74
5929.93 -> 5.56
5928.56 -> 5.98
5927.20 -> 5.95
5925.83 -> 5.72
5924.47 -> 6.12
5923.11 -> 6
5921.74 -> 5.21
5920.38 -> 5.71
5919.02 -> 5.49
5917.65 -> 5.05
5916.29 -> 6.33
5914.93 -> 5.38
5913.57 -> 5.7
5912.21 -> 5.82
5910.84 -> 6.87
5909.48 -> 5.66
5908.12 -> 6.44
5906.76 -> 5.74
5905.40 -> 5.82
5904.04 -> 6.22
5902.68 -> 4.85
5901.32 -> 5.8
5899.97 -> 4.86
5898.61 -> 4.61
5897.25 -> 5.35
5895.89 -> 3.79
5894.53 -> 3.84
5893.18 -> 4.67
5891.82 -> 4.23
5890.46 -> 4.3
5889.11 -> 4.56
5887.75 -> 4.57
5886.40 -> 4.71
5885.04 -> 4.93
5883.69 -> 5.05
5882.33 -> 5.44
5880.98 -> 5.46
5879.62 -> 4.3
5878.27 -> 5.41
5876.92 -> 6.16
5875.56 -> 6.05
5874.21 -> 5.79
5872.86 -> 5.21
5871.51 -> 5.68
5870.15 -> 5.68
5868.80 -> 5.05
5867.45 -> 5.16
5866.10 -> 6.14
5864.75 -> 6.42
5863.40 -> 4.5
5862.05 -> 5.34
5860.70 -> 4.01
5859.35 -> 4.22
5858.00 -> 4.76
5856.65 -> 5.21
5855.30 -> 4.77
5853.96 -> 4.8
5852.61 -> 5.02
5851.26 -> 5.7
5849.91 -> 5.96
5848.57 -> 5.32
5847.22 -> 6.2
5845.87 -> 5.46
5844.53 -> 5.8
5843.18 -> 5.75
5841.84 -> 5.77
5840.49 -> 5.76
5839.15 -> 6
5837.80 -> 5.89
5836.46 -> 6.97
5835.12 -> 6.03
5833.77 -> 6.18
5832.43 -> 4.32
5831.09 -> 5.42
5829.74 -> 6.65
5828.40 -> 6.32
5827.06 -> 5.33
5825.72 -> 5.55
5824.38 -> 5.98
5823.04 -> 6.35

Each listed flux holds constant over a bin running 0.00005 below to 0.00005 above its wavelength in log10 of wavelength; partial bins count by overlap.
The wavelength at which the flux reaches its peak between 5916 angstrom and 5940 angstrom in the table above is 5916.29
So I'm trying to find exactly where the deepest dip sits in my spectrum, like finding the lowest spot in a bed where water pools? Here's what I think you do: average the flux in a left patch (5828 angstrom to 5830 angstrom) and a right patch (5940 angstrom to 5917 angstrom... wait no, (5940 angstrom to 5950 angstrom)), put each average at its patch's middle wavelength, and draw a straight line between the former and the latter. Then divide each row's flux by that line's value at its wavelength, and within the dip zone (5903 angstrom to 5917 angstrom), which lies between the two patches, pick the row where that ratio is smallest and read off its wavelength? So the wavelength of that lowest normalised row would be 5914.93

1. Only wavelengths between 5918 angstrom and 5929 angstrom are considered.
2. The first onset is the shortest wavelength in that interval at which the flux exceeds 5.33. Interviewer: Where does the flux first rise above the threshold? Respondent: 5919.02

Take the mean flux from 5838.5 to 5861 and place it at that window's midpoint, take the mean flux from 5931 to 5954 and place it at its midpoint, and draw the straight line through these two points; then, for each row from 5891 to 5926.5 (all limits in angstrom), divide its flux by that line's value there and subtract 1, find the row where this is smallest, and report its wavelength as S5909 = 5895.89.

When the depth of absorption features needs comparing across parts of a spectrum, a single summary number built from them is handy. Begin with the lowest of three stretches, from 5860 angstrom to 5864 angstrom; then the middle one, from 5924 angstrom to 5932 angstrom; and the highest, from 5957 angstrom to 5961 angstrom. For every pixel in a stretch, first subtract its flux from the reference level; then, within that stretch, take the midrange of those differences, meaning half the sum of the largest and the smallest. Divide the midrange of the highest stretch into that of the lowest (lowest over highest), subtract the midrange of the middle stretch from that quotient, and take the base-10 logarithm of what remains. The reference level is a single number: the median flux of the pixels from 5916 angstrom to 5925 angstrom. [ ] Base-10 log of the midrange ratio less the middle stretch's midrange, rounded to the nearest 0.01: 0.58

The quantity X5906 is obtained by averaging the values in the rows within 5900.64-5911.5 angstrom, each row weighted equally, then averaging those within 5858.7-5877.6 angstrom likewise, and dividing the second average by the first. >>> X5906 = 0.91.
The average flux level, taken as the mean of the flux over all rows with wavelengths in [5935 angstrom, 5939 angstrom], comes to 5.0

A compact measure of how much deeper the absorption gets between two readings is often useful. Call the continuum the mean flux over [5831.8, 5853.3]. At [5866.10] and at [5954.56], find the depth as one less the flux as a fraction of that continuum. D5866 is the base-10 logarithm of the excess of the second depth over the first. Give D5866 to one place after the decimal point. -1.5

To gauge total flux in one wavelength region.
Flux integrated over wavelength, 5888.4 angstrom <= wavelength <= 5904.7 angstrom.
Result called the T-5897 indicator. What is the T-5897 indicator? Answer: 77.5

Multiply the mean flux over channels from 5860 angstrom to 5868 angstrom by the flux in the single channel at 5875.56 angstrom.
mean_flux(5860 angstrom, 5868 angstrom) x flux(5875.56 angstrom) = 31.8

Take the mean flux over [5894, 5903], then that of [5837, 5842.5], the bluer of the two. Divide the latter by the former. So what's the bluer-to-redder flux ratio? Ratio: 1.24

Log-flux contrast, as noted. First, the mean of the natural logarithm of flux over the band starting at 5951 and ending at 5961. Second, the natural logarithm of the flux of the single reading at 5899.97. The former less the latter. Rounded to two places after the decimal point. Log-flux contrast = 0.10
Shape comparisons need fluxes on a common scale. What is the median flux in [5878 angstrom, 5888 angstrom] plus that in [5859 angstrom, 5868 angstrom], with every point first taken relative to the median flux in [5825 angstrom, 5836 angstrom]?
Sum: 1.75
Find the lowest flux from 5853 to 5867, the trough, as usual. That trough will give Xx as 4.01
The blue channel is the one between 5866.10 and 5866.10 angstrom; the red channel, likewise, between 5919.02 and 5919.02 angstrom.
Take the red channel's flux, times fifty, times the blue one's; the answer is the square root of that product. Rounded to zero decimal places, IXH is 41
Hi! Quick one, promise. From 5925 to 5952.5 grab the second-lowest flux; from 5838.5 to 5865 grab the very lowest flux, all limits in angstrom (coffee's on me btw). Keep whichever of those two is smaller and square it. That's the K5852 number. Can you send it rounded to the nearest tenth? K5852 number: 16.1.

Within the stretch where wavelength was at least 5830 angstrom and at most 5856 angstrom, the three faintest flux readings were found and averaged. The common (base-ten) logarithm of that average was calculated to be 0.67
